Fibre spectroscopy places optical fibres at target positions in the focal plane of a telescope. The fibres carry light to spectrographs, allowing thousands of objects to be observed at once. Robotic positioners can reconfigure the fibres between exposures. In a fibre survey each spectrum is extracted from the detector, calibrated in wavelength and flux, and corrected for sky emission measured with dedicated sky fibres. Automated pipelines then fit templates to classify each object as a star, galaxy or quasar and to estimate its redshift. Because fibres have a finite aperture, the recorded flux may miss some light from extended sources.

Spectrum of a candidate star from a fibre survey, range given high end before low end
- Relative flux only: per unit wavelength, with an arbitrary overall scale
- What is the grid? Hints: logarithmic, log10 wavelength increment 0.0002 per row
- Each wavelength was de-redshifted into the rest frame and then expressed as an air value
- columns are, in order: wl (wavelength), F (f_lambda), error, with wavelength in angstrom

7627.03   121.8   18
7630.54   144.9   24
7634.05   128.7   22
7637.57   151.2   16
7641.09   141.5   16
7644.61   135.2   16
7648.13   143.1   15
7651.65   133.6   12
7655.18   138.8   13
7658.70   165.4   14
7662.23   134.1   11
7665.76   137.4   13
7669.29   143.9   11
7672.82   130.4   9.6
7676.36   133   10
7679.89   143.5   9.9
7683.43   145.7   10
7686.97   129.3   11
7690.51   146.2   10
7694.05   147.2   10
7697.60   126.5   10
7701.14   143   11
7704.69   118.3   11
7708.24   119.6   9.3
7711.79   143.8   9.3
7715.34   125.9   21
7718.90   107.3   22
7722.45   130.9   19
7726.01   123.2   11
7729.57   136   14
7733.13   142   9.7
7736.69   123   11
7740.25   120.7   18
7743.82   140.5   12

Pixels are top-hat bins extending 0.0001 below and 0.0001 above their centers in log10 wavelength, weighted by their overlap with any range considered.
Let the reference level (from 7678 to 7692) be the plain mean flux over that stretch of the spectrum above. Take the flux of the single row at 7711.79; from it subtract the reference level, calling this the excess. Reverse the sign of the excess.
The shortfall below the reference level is -3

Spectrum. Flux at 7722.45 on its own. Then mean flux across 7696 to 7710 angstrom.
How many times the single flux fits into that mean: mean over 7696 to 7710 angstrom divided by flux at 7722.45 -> 0.97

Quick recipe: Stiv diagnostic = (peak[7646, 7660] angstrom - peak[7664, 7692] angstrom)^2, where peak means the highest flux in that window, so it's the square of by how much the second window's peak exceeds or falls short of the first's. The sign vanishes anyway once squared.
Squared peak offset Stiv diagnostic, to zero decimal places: 369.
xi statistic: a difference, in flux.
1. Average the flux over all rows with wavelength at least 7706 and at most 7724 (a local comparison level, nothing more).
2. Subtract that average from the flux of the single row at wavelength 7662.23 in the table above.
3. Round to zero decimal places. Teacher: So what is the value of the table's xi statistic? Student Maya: 9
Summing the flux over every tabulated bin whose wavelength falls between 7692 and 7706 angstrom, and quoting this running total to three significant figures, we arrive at 535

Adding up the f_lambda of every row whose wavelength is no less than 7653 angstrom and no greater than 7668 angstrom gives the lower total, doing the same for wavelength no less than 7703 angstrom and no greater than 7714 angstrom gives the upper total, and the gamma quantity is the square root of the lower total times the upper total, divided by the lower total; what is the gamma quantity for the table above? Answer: 0.81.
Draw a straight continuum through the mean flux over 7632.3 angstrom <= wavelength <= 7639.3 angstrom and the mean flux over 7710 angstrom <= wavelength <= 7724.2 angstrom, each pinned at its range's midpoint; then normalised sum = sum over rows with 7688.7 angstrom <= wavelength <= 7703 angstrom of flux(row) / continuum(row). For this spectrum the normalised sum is 4.32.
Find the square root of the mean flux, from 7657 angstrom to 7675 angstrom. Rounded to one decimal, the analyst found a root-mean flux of 11.9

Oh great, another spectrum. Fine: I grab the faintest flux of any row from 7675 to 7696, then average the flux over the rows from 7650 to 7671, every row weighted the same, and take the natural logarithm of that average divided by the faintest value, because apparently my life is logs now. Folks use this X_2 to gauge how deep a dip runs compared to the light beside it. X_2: 0.10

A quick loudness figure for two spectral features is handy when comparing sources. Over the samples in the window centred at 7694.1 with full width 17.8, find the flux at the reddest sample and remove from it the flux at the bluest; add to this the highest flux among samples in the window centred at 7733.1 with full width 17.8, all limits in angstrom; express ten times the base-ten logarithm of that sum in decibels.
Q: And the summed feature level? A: 21.9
